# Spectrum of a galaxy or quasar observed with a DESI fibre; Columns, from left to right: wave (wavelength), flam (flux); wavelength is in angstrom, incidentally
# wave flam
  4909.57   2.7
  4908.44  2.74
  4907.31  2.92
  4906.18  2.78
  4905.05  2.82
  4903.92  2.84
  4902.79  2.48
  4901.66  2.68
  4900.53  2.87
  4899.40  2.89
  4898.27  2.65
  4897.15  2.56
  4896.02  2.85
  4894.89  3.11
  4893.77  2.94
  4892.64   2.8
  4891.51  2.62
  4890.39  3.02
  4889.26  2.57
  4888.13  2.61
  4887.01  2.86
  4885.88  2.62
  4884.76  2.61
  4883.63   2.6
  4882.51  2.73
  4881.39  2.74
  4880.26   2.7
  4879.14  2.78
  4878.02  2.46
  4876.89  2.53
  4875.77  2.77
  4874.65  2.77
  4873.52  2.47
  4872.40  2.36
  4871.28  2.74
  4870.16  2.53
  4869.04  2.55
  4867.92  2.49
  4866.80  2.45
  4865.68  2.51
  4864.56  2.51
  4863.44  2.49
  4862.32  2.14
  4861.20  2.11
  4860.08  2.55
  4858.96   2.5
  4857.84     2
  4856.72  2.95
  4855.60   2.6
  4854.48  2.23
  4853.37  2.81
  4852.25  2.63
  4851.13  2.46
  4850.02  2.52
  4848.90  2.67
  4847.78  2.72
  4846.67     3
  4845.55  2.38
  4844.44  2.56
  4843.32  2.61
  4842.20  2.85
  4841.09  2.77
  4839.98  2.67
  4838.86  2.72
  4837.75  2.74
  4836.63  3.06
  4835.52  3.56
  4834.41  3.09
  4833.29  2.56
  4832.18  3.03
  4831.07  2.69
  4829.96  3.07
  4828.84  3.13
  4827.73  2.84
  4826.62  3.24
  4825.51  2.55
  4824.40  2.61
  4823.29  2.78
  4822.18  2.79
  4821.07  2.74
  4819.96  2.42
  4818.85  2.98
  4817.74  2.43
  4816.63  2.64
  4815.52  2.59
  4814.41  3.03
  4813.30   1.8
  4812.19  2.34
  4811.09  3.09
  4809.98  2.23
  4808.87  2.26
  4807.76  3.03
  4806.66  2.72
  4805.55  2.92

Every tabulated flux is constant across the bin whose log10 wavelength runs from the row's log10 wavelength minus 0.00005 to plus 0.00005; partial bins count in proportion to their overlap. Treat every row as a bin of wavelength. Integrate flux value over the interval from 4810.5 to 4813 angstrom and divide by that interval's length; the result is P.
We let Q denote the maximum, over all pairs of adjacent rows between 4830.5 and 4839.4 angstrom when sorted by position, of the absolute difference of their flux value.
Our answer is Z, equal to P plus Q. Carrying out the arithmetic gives 3.15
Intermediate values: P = 2.62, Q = 0.53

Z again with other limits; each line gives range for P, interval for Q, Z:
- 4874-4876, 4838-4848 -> 3.37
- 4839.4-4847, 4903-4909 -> 2.86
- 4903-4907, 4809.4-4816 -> 4.02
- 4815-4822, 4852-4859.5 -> 3.59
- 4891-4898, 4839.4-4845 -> 3.05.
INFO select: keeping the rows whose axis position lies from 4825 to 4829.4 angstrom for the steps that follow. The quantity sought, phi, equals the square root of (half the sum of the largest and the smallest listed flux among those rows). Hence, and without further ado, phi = 1.70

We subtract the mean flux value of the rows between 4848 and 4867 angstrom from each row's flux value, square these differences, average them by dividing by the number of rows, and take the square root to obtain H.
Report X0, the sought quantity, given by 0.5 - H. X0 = 0.26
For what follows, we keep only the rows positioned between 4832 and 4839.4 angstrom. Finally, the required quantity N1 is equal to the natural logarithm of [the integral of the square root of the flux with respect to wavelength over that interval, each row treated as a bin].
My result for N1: 2.54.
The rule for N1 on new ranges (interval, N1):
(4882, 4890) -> 2.57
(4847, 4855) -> 2.56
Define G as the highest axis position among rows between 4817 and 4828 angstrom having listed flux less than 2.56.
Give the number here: 4825.51 angstrom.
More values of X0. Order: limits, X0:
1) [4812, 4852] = 0.19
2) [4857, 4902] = 0.27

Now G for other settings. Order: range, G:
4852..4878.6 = 4878.02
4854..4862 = 4861.20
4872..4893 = 4878.02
